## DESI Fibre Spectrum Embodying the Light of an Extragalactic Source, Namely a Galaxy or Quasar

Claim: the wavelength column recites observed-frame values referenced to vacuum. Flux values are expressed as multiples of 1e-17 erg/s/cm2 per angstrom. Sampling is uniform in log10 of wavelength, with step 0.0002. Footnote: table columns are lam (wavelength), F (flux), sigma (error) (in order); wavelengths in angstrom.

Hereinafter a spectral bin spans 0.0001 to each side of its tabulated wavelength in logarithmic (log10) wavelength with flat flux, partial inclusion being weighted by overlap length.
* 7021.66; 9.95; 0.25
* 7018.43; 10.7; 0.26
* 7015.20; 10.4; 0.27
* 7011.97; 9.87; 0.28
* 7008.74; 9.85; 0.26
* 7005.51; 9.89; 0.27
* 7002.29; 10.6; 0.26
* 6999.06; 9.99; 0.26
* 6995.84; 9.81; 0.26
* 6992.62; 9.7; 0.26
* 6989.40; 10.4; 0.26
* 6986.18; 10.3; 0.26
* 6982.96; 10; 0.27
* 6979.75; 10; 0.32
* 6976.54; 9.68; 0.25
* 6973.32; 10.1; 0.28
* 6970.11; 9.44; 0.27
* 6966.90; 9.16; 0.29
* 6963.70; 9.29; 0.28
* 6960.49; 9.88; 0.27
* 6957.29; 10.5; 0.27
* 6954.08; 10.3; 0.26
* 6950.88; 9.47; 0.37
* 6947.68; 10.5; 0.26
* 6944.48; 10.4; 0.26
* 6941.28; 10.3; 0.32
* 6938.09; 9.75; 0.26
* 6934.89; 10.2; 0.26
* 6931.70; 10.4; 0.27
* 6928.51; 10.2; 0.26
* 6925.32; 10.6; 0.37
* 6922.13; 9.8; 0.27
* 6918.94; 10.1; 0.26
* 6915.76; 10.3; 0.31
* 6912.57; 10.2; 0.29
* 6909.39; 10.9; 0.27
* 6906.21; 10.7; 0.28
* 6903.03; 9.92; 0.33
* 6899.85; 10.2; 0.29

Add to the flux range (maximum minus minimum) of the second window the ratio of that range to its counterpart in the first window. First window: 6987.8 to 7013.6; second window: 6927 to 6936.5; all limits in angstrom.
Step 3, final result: 0.4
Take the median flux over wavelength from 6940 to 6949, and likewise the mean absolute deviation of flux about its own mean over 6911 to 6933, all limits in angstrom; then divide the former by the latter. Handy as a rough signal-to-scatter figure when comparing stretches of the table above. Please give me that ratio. 59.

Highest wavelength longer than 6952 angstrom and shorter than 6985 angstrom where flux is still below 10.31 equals 6982.96 angstrom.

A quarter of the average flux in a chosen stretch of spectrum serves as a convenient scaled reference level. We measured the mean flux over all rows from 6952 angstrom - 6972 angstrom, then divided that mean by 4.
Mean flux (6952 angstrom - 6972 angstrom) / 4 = 2.44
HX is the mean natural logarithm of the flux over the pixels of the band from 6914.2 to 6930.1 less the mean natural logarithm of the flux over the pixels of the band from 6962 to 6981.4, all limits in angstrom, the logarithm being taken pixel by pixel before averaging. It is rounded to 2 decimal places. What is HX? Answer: 0.06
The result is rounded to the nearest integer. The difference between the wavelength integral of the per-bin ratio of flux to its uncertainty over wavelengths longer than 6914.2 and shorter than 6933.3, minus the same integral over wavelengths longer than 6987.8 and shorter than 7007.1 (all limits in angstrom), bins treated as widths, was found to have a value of -59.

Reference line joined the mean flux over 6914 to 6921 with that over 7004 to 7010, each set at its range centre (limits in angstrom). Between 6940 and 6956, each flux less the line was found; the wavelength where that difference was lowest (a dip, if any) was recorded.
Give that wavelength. 6950.88 angstrom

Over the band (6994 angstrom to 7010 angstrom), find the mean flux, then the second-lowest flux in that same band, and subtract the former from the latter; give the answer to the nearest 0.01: -0.18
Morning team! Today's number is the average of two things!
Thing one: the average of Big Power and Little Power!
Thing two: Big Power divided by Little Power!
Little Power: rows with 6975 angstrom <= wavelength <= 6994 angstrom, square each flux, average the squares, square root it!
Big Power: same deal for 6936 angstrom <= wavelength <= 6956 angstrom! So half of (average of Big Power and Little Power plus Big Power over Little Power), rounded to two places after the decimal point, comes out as 5.54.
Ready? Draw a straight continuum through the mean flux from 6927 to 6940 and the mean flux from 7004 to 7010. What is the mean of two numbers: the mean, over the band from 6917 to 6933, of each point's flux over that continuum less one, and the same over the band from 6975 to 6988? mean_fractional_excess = 0.004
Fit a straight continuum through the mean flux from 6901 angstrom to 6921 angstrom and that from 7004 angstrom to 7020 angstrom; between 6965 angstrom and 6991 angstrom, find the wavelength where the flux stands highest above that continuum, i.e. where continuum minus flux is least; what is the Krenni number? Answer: 6989.40 angstrom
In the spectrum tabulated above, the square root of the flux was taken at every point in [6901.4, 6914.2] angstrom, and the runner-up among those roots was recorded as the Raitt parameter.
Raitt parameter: 3.27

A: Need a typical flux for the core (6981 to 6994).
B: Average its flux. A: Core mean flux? 10.1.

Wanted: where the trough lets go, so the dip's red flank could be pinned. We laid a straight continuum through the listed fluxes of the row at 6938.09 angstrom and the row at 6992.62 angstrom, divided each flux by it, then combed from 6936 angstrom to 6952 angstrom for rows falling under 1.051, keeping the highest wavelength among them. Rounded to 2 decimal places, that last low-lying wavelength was 6950.88 angstrom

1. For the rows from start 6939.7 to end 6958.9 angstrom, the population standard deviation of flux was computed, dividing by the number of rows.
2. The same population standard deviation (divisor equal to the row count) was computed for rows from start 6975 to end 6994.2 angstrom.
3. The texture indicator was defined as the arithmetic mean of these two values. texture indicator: 0.31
